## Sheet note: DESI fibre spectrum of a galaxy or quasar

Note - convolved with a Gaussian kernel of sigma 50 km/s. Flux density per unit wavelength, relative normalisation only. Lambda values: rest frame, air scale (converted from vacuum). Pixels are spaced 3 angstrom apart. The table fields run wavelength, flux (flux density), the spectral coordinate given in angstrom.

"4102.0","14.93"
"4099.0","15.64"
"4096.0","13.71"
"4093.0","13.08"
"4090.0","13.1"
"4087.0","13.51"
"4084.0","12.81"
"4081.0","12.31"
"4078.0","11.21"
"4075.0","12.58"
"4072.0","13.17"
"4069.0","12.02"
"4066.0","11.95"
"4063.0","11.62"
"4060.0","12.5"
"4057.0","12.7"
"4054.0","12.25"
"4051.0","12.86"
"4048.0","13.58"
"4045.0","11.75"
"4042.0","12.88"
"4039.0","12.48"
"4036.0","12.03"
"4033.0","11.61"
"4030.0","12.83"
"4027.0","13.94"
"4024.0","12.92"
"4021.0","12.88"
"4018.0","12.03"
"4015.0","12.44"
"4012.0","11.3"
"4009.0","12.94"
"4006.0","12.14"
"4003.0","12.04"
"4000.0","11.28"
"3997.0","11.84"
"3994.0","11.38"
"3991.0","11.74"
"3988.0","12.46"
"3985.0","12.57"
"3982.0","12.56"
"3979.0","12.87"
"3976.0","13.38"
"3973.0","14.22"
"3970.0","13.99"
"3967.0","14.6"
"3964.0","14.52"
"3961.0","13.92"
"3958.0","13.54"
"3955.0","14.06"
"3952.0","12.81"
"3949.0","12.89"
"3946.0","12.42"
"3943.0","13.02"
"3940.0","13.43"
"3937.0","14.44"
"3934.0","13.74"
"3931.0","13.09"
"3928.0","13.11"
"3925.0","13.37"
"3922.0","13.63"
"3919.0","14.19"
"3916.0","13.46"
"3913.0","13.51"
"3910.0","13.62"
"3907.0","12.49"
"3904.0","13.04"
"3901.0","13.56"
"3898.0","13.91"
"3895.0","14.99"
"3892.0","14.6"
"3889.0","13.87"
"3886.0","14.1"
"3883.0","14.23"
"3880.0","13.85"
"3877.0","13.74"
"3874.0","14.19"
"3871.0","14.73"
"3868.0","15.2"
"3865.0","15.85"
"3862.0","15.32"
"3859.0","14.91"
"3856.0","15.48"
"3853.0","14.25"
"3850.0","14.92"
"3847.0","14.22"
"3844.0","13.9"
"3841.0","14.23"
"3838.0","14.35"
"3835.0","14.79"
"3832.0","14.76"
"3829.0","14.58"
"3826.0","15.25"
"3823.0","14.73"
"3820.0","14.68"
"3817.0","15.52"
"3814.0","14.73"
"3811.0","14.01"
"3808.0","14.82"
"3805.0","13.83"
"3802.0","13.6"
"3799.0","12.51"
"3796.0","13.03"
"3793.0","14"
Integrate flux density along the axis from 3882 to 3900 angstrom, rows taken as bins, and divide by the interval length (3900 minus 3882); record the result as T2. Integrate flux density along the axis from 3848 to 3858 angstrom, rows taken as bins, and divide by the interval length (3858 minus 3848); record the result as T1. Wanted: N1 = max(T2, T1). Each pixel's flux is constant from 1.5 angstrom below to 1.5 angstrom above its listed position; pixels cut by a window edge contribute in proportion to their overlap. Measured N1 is 14.9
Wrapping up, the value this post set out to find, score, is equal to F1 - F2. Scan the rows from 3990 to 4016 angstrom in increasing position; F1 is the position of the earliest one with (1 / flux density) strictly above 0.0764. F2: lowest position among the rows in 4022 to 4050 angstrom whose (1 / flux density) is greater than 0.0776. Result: -39 angstrom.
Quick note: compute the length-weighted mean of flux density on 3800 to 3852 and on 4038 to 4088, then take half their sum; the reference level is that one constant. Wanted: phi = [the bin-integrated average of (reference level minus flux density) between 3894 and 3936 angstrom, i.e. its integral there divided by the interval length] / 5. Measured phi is -0.01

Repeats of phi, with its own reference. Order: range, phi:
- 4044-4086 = 0.22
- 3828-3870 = -0.26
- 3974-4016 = 0.25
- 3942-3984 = 0.00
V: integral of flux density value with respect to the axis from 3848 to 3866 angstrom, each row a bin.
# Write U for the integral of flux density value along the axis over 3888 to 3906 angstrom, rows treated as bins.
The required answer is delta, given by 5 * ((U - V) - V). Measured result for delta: -1458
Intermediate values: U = 251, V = 271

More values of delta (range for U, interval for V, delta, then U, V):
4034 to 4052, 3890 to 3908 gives -1354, 226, 248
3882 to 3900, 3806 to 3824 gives -1366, 257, 265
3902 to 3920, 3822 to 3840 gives -1448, 241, 265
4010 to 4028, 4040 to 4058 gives -1149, 226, 228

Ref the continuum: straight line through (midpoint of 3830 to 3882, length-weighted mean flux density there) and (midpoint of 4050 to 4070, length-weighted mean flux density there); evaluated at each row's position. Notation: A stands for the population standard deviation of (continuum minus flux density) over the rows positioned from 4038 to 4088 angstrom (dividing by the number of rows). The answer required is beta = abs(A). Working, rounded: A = 0.65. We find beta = 0.65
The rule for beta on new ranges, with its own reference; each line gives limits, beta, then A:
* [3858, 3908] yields 0.71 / 0.71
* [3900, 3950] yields 0.52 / 0.52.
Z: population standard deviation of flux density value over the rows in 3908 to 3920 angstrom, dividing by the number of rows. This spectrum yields 0.29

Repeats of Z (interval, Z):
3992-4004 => 0.32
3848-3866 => 0.51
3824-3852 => 0.39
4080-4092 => 0.44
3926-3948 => 0.59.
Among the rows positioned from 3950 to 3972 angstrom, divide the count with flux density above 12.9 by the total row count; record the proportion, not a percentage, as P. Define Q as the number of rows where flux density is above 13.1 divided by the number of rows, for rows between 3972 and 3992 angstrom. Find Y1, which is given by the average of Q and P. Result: 0.57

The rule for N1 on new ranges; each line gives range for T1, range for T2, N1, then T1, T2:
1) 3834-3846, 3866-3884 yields 14.4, 14.3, 14.4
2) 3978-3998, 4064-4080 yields 12.2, 12.2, 12.2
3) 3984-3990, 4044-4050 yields 12.8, 12.4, 12.8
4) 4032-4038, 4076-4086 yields 12.2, 11.9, 12.2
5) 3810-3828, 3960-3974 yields 14.8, 14.8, 14.3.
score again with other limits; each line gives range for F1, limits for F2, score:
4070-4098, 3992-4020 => 81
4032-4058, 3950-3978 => 81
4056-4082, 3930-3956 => 111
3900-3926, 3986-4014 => -84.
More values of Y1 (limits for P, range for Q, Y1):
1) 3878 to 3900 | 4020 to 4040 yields 0.57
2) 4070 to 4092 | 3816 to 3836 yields 0.71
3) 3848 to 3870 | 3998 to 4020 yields 0.50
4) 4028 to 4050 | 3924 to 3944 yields 0.43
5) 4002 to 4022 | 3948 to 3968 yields 0.43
